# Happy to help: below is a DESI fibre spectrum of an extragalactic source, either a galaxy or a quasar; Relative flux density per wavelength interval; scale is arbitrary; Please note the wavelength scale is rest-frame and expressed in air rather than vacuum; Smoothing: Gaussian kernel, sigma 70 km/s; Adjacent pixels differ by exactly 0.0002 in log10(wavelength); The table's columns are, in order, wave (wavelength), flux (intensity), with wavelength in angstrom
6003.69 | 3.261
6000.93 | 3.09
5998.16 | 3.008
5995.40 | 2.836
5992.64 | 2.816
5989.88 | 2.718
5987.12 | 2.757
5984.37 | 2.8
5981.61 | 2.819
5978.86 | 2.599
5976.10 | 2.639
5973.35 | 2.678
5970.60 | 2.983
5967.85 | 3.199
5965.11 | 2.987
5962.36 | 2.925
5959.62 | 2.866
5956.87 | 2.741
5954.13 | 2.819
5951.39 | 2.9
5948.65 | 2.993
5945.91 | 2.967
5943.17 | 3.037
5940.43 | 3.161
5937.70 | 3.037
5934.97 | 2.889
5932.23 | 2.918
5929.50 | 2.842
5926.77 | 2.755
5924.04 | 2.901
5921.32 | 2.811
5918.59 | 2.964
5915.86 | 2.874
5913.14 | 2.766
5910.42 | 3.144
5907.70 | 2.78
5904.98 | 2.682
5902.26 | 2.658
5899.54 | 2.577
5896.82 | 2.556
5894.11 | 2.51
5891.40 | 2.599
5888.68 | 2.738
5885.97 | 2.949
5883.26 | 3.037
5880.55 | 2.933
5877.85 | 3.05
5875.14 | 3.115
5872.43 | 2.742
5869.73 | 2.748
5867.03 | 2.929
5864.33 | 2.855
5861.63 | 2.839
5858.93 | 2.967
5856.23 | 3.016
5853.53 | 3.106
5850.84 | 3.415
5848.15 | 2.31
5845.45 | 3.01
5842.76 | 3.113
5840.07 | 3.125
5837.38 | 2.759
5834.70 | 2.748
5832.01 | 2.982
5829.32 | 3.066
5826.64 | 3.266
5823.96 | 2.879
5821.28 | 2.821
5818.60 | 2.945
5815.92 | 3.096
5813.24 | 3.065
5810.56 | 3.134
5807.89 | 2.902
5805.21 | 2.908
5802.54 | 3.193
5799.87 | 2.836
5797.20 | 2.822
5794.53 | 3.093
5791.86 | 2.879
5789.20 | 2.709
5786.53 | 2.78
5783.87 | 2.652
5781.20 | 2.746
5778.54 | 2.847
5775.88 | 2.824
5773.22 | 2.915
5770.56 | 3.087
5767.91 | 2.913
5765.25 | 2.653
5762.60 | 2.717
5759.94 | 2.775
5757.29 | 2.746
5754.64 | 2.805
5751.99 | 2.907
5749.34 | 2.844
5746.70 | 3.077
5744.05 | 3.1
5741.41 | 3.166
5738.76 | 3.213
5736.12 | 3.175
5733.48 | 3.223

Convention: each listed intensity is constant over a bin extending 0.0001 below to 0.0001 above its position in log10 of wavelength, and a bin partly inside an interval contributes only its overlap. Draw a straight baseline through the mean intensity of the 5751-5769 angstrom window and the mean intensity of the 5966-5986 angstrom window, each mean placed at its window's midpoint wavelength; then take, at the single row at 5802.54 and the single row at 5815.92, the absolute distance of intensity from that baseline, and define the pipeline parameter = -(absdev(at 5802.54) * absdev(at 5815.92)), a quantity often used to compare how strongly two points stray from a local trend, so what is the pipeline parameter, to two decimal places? -0.12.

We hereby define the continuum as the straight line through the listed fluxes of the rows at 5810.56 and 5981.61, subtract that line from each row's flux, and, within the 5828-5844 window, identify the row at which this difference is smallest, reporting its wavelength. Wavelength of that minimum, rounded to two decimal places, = 5834.70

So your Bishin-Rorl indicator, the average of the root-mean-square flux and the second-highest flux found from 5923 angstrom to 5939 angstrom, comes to 2.90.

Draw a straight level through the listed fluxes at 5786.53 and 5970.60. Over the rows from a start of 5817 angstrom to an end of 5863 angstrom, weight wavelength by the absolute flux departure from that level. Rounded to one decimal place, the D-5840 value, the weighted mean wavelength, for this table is 5841.9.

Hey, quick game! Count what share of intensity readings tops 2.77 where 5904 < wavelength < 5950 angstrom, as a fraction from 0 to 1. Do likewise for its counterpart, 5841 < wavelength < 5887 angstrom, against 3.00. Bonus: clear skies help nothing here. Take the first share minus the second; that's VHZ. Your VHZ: 0.35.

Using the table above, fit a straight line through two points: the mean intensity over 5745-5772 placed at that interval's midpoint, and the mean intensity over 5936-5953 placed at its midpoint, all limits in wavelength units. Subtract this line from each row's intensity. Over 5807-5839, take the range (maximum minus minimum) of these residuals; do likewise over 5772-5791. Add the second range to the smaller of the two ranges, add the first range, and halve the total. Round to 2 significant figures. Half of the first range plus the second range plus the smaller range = 0.53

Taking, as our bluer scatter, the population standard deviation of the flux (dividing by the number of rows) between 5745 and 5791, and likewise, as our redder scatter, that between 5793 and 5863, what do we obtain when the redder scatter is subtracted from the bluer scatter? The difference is -0.083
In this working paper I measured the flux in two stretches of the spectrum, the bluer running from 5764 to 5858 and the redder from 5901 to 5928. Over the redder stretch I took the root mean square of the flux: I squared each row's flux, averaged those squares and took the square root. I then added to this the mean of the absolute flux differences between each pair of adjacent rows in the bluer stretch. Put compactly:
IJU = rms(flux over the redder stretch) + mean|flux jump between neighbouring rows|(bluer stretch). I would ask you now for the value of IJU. 3.03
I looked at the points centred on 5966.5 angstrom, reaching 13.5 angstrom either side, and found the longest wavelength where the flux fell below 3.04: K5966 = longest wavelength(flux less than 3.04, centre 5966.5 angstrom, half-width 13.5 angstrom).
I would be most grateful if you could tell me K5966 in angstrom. 5978.86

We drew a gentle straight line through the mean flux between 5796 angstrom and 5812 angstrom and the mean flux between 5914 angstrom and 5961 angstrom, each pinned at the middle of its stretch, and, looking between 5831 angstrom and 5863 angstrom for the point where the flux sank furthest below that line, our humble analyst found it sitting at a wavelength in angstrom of 5848.15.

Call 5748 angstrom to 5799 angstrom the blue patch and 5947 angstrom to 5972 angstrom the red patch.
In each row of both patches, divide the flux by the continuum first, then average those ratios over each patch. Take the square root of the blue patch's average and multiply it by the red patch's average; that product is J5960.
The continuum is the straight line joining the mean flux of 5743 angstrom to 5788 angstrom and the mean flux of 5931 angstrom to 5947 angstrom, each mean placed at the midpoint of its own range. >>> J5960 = 0.97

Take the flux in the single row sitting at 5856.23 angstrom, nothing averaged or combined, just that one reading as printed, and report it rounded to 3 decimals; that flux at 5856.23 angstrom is 3.016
